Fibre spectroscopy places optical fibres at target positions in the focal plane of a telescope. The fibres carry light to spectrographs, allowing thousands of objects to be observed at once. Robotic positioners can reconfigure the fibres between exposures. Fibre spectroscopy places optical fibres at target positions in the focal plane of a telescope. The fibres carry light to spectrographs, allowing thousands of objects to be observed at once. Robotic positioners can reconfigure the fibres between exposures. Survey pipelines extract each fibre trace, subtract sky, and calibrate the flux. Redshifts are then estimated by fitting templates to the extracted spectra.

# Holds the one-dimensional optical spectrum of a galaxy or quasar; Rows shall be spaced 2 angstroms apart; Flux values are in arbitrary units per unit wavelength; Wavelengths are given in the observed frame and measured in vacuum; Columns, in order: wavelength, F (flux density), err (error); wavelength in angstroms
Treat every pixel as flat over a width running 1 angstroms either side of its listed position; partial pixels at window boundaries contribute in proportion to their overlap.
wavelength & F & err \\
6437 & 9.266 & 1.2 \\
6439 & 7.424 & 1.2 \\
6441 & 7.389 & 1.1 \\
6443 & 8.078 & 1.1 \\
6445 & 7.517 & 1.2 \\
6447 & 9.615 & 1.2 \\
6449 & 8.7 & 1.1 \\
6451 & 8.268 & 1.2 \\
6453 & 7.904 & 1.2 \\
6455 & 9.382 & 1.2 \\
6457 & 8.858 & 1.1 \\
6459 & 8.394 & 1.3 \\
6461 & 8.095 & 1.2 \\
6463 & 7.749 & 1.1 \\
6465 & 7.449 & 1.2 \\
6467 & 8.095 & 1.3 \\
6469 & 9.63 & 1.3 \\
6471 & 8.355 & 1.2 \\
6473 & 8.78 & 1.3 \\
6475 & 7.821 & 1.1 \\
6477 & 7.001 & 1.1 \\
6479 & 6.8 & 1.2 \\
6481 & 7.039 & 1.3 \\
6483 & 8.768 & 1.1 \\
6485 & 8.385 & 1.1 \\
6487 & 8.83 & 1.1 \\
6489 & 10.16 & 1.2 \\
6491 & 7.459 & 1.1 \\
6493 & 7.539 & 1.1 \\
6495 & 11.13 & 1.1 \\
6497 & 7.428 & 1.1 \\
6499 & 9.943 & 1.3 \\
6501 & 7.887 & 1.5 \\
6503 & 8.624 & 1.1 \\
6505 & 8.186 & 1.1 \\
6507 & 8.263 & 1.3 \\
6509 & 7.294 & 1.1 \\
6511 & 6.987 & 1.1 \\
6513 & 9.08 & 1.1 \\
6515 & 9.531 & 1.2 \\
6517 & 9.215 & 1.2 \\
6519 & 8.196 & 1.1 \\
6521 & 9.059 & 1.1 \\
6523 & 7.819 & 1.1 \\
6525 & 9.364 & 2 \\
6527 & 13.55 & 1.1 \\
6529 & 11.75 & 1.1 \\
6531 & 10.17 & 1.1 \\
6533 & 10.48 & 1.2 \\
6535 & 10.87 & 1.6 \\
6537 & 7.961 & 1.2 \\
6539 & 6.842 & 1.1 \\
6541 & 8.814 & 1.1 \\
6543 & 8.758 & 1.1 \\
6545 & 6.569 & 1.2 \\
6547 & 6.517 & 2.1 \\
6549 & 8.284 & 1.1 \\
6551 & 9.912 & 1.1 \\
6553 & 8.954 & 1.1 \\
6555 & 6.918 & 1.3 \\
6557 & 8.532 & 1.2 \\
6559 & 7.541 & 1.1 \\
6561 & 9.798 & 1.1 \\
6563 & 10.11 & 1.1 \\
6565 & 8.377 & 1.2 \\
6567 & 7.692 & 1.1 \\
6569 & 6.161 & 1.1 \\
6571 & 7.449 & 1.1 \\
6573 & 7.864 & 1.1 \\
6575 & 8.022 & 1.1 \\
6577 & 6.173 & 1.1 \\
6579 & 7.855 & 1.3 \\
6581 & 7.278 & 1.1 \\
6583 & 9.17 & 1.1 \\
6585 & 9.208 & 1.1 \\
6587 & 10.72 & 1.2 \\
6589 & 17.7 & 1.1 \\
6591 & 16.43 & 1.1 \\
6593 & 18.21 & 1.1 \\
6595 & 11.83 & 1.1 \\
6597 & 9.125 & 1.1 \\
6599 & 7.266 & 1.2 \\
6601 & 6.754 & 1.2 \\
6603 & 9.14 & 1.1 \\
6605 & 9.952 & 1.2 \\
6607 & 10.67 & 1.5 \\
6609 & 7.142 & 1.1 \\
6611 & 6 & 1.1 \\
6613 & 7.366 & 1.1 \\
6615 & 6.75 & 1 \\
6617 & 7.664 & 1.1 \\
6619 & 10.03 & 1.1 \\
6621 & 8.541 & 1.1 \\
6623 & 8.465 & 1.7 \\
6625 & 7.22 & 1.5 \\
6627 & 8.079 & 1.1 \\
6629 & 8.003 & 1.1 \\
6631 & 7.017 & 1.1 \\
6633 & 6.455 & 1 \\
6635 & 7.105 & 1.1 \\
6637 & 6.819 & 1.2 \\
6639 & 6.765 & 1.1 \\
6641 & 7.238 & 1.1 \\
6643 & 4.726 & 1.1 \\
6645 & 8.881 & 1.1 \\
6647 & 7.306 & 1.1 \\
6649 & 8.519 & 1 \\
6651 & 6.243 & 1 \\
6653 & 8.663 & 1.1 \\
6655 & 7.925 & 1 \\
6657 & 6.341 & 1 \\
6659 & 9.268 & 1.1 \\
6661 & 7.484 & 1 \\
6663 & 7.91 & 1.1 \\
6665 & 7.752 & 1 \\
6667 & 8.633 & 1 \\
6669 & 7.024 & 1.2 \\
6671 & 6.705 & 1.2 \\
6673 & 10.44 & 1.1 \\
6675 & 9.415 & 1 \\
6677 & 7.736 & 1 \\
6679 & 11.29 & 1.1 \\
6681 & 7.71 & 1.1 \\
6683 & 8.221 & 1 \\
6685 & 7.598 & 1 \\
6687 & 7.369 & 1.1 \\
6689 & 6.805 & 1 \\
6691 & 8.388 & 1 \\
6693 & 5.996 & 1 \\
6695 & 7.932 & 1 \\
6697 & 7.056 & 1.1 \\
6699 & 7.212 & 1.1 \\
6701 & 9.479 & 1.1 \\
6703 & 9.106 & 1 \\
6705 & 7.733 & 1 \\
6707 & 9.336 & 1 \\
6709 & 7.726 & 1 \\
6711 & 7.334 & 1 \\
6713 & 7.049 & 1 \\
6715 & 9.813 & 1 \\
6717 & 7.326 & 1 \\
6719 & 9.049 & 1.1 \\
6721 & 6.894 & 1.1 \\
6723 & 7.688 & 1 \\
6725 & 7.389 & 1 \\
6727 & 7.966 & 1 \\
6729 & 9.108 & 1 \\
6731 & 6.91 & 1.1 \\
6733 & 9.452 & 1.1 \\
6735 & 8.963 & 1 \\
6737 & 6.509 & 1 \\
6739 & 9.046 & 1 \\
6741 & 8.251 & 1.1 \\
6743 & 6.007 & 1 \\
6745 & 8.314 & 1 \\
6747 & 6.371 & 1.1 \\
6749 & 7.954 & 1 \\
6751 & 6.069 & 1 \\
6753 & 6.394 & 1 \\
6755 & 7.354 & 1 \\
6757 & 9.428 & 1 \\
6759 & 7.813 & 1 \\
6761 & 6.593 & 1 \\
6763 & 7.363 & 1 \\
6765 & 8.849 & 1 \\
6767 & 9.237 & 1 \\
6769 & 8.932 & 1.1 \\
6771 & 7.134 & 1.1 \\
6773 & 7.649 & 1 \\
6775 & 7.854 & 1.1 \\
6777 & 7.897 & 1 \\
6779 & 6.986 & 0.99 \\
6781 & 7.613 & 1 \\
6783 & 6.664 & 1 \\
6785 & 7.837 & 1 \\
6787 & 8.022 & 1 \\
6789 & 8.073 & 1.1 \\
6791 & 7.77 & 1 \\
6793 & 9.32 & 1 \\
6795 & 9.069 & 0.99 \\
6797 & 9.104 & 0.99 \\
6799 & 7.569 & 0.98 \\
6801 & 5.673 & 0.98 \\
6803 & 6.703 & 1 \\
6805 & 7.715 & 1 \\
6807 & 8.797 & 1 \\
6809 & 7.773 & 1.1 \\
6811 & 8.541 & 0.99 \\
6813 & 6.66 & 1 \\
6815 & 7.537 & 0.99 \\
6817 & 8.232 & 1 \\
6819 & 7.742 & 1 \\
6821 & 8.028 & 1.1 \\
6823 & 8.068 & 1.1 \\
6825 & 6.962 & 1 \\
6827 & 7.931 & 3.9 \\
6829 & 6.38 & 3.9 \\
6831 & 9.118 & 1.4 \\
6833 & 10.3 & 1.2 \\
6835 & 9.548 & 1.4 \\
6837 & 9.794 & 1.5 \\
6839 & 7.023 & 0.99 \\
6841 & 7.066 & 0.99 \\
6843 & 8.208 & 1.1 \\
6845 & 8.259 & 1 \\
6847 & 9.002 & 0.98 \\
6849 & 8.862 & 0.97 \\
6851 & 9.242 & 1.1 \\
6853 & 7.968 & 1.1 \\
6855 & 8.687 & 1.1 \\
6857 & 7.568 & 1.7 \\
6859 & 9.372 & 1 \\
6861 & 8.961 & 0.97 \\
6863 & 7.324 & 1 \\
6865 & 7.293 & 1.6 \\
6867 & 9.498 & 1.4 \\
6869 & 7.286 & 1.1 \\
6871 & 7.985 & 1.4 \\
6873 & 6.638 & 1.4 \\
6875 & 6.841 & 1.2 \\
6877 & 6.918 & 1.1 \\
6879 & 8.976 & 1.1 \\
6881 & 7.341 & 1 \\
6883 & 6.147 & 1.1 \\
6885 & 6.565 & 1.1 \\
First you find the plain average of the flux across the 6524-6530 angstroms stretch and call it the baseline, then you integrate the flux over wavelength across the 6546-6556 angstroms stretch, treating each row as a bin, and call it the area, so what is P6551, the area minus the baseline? 70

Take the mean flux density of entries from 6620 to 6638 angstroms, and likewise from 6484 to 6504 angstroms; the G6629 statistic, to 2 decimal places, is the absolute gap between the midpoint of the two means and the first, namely 0.61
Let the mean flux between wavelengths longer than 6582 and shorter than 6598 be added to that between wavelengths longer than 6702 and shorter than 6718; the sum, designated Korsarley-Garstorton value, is 20.98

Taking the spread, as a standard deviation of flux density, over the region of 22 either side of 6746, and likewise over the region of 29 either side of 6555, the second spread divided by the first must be 1.50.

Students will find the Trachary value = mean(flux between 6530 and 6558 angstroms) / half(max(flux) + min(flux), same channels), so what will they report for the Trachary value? 0.983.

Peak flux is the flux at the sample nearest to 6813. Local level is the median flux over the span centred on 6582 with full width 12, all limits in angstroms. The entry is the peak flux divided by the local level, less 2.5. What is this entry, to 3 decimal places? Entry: -1.718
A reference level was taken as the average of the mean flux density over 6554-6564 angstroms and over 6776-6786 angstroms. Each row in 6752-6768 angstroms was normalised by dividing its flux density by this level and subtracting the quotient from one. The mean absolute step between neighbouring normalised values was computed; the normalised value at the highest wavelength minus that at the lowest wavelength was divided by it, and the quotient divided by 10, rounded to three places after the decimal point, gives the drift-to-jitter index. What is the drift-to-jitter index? -0.234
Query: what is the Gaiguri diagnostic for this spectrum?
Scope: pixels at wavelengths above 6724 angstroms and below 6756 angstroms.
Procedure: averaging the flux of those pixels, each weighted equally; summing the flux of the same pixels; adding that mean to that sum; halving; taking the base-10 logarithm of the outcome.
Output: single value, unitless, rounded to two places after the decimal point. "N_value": 1.81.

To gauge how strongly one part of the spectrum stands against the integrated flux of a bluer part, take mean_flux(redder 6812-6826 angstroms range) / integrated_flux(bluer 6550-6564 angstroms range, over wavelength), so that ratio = 0.0616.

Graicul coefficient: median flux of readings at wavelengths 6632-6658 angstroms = 7.1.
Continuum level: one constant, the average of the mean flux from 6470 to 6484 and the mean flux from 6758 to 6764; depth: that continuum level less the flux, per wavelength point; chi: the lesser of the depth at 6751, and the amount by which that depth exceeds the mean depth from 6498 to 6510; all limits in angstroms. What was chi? 1.5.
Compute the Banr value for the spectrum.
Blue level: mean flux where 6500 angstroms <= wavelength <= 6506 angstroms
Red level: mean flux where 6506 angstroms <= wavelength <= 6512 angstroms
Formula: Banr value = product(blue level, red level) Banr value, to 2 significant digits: 62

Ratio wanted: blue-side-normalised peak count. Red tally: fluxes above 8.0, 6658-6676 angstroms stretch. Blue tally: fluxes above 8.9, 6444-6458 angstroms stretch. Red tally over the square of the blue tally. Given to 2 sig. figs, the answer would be 1.0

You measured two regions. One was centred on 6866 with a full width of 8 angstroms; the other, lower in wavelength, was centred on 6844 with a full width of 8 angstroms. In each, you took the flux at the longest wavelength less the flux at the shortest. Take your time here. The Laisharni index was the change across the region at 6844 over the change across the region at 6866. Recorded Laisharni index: -51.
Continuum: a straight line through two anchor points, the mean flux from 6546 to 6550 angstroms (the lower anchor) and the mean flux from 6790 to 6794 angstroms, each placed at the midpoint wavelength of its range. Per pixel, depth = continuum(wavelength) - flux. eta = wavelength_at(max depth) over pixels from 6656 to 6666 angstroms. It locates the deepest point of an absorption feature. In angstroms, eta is 6657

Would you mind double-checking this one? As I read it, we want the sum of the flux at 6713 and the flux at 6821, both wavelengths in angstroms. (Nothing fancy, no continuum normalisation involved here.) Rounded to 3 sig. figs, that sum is 15.1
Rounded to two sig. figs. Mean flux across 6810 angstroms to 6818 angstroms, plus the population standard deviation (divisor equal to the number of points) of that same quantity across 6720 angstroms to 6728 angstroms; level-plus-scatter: 8.1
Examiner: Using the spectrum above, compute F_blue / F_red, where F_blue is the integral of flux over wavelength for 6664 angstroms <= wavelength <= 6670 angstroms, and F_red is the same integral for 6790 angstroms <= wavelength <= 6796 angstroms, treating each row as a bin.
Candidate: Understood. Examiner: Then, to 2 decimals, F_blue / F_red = 0.89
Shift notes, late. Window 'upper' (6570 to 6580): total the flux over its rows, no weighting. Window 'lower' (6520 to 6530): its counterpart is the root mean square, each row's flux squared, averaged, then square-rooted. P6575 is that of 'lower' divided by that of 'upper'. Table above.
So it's 0.28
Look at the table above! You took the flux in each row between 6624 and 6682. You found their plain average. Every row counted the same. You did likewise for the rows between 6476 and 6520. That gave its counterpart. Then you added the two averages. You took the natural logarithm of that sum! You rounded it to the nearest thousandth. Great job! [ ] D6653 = 2.779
